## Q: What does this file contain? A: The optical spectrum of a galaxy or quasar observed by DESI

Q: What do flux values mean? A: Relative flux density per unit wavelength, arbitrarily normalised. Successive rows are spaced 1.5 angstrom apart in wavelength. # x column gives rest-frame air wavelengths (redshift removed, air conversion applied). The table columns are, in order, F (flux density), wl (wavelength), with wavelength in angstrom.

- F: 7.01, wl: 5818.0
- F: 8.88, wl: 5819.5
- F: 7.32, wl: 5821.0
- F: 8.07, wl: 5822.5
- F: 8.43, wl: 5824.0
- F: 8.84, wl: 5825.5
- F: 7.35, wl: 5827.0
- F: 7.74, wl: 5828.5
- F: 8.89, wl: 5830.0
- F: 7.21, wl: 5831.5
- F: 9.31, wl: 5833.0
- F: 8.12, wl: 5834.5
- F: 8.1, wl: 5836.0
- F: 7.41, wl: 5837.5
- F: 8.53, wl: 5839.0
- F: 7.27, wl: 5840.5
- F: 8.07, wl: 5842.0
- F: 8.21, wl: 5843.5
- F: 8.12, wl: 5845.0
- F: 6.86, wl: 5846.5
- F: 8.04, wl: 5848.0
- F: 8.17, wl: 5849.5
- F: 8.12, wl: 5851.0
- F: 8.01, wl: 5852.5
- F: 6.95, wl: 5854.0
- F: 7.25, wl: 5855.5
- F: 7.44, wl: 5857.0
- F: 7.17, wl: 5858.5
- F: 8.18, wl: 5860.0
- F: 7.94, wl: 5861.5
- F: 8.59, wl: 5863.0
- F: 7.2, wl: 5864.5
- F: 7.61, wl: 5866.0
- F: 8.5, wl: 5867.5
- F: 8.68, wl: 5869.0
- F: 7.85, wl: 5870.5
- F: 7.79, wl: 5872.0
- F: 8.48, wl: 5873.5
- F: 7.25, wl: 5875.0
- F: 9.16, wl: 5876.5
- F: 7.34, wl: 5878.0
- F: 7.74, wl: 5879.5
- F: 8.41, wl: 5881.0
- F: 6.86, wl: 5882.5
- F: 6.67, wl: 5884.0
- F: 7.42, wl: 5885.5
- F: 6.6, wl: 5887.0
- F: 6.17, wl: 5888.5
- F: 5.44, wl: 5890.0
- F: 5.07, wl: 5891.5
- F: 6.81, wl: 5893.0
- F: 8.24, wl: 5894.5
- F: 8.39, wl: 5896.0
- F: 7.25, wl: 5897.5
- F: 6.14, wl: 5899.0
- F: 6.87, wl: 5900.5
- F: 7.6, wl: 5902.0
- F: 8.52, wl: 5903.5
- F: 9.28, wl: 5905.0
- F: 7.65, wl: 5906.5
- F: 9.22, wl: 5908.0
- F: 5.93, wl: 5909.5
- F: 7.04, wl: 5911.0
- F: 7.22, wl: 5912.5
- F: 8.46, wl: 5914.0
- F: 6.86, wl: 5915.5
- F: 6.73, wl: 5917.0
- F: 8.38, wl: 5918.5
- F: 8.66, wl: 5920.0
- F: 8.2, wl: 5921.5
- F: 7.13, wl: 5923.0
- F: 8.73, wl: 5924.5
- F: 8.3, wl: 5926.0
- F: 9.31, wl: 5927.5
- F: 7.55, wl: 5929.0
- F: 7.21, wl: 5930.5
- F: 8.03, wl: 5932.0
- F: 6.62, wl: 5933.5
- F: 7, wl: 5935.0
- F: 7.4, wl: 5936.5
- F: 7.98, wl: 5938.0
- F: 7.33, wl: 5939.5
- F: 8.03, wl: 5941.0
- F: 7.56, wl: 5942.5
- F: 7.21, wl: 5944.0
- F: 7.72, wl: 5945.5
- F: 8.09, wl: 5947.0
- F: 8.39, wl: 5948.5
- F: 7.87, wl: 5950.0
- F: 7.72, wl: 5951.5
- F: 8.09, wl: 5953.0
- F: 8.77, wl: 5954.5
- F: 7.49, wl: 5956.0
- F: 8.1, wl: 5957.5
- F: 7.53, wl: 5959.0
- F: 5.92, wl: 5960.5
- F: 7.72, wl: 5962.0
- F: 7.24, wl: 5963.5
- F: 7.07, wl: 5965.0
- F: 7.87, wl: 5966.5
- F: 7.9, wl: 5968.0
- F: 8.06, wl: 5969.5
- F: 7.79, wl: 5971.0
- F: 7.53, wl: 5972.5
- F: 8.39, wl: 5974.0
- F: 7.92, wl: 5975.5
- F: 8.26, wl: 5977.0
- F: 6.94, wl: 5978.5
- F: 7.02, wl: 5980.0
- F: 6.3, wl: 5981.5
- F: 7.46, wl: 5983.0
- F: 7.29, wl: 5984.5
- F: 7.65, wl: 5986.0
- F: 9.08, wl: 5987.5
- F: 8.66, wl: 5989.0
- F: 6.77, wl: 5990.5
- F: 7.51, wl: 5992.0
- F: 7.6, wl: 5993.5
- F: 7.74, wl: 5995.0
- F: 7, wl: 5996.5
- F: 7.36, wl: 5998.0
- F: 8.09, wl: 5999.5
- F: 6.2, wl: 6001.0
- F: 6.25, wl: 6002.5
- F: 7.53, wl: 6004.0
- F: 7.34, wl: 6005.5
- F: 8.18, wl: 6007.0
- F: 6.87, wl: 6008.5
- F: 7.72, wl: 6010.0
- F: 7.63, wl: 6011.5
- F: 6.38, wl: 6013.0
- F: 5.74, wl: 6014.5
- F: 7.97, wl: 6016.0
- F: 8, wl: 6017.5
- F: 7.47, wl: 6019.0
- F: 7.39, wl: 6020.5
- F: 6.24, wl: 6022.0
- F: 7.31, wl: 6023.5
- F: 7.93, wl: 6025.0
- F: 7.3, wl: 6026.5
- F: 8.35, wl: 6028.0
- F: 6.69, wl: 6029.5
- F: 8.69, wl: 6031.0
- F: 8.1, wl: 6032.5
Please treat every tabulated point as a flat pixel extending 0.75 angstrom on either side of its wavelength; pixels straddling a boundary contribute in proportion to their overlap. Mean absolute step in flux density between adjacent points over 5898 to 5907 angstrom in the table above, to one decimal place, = 1.0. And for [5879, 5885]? 0.8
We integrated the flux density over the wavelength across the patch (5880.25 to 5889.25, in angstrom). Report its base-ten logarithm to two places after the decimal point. 1.80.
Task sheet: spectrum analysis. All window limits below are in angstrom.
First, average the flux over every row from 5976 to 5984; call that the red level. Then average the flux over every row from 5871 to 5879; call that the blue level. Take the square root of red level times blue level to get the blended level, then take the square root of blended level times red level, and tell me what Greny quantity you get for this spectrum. 7.4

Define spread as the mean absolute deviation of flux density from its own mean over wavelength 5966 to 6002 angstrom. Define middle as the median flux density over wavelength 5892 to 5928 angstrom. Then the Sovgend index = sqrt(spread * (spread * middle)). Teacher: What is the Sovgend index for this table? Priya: 1.46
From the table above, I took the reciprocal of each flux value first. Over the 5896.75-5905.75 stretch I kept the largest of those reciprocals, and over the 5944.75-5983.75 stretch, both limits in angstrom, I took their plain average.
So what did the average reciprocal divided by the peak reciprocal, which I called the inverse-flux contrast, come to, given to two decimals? 0.81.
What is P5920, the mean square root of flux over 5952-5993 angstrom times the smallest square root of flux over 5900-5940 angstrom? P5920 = 6.7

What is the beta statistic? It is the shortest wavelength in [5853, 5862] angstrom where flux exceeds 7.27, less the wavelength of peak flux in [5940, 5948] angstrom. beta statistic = -90.0 angstrom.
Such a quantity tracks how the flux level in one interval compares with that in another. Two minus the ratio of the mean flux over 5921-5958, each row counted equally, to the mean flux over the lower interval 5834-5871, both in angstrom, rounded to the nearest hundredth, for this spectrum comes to 1.00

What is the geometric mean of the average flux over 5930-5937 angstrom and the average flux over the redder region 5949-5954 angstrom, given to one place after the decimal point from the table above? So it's 7.6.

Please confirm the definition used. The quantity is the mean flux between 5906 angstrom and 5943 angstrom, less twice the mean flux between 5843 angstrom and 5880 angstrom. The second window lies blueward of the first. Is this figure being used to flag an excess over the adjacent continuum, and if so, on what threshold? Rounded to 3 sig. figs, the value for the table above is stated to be -8.03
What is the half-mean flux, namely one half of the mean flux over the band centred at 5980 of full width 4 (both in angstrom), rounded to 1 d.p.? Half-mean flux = 3.4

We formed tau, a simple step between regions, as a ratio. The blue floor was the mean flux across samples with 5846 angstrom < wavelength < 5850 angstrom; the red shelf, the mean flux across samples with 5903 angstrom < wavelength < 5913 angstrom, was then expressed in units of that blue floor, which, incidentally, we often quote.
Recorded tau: 1.02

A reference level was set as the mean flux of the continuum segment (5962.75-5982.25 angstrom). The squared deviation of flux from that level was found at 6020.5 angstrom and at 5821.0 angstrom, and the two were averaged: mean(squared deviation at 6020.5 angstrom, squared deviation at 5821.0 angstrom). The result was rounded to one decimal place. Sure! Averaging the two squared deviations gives 0.0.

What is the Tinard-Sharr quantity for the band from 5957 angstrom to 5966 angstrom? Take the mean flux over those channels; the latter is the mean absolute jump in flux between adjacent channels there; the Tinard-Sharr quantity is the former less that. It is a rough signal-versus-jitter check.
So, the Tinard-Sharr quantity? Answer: 6.3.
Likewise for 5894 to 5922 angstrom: 6.7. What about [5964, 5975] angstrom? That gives 7.4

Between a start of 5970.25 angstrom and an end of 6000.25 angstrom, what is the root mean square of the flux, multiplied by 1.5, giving 11.5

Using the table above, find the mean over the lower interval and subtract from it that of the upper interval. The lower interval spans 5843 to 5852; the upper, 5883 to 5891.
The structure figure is 1.5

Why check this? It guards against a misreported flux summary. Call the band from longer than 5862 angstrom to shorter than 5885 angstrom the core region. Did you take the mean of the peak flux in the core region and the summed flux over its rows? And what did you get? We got 64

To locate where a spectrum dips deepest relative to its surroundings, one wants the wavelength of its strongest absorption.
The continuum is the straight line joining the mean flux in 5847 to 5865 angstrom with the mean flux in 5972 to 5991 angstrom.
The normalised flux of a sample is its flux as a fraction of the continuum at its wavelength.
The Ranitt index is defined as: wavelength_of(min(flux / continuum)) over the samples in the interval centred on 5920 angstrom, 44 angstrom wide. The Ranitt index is 5909.5 angstrom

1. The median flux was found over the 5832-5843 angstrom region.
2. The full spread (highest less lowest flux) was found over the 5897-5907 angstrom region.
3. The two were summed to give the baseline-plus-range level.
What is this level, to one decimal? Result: 11.2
